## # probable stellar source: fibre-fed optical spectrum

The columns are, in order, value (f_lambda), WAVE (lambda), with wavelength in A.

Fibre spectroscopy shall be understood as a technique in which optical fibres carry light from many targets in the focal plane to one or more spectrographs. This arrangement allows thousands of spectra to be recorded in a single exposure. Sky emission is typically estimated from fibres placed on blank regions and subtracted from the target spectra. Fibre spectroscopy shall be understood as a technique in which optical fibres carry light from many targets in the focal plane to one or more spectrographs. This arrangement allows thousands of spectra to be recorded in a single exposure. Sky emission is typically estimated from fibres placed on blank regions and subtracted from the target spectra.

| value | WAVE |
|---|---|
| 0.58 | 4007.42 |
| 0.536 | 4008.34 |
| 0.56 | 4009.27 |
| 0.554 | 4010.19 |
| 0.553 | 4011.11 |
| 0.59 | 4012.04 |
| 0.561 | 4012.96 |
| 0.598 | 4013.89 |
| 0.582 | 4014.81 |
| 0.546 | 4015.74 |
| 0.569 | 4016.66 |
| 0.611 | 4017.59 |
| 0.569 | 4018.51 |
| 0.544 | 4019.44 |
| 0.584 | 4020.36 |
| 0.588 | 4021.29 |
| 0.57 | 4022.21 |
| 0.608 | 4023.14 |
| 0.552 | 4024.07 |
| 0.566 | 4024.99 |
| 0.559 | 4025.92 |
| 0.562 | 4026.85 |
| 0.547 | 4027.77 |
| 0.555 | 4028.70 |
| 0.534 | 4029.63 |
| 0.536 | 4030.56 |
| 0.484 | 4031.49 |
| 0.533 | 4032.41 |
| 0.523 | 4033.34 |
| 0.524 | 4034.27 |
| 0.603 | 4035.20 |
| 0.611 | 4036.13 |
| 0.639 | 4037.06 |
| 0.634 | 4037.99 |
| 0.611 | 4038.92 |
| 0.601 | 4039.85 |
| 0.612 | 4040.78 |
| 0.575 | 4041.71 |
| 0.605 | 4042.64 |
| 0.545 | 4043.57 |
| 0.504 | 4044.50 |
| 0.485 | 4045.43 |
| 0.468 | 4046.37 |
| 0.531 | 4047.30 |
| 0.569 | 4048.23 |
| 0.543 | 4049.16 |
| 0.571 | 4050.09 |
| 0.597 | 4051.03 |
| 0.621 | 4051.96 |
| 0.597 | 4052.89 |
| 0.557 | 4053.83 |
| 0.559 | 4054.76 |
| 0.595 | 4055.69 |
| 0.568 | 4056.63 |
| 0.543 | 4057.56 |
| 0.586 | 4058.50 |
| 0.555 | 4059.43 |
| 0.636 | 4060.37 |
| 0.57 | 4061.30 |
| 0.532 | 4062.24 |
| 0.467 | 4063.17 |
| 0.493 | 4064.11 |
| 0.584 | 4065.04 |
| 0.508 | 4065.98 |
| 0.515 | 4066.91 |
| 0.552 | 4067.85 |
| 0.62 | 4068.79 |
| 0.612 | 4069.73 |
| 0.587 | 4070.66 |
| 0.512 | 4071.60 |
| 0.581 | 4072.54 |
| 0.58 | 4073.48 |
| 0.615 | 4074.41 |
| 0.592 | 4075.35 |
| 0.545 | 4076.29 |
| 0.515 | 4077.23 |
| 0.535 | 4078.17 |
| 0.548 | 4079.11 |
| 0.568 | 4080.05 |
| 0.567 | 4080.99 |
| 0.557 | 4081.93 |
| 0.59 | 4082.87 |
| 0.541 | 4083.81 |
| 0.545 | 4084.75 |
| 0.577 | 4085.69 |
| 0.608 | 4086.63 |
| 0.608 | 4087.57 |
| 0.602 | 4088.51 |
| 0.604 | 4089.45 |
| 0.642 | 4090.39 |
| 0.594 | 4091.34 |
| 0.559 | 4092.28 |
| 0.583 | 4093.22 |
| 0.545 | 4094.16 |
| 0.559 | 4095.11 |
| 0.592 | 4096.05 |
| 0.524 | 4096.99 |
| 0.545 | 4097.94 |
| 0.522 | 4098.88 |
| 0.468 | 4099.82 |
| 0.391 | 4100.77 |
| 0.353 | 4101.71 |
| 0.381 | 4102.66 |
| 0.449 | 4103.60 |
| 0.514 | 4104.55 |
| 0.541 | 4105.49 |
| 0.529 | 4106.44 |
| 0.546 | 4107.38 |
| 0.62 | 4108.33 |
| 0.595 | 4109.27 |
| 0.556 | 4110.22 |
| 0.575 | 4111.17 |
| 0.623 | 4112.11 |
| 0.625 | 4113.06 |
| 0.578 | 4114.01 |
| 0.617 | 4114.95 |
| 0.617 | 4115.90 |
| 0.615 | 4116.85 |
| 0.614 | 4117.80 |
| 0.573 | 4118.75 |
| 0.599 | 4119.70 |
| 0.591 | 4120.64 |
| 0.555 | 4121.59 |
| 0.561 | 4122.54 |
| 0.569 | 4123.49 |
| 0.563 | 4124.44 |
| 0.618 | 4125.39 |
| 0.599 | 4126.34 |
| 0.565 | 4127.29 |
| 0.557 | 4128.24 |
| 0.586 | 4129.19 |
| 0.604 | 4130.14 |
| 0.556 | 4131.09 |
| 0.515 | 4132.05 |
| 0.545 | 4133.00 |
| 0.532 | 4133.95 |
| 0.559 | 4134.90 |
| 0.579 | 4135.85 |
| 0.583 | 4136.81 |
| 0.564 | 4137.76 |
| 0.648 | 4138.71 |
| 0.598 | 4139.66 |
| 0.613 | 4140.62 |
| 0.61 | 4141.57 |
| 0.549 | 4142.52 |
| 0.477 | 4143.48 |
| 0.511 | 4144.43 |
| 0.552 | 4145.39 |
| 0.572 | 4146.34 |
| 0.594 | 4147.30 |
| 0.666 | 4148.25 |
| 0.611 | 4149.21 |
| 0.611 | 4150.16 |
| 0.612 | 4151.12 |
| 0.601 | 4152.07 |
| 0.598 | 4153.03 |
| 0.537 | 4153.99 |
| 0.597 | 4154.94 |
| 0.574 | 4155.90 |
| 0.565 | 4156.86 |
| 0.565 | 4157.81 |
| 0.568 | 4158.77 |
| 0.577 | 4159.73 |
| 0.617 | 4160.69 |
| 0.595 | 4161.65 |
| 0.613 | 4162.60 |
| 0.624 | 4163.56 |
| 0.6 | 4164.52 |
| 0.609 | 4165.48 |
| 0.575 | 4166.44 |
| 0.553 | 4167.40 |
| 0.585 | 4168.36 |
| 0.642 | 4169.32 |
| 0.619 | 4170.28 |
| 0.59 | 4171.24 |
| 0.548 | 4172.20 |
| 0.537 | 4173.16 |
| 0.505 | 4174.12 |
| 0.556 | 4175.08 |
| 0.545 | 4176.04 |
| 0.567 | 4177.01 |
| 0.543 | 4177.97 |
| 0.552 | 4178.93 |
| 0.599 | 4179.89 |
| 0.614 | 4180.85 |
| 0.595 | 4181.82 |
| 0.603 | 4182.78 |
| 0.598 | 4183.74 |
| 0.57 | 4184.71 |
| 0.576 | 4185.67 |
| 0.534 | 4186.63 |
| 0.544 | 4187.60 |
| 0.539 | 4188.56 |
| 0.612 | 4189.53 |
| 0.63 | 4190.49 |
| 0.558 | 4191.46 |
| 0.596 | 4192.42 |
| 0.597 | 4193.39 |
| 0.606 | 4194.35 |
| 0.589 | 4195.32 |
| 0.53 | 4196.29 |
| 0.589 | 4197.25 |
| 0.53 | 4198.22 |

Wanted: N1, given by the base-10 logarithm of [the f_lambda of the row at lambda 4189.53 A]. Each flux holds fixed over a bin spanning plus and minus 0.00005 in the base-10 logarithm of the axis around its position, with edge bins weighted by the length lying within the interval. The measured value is -0.213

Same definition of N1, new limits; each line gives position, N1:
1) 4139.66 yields -0.223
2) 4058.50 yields -0.232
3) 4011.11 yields -0.257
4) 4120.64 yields -0.228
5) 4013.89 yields -0.223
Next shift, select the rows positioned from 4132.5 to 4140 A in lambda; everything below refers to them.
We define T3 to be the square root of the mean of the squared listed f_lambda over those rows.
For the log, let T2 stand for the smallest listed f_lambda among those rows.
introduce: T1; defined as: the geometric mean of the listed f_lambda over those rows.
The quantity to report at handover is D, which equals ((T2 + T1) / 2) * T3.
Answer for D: 0.32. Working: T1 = 0.575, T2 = 0.532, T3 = 0.577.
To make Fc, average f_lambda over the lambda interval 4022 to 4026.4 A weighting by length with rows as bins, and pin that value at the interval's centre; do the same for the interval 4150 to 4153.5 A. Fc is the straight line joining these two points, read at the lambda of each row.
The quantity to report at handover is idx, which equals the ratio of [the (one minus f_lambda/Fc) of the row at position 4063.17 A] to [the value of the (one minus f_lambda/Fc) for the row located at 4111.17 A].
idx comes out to 6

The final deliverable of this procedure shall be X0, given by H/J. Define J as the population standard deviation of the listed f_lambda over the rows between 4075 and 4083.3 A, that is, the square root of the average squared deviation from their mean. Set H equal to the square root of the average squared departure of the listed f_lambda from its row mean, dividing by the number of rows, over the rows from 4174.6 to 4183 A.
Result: 1.11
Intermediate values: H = 0.0262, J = 0.0236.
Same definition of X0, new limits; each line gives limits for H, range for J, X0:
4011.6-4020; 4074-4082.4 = 0.76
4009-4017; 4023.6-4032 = 0.72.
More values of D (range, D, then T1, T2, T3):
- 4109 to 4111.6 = 0.33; 0.575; 0.556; 0.576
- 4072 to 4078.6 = 0.31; 0.565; 0.515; 0.567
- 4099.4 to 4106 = 0.18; 0.438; 0.353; 0.447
